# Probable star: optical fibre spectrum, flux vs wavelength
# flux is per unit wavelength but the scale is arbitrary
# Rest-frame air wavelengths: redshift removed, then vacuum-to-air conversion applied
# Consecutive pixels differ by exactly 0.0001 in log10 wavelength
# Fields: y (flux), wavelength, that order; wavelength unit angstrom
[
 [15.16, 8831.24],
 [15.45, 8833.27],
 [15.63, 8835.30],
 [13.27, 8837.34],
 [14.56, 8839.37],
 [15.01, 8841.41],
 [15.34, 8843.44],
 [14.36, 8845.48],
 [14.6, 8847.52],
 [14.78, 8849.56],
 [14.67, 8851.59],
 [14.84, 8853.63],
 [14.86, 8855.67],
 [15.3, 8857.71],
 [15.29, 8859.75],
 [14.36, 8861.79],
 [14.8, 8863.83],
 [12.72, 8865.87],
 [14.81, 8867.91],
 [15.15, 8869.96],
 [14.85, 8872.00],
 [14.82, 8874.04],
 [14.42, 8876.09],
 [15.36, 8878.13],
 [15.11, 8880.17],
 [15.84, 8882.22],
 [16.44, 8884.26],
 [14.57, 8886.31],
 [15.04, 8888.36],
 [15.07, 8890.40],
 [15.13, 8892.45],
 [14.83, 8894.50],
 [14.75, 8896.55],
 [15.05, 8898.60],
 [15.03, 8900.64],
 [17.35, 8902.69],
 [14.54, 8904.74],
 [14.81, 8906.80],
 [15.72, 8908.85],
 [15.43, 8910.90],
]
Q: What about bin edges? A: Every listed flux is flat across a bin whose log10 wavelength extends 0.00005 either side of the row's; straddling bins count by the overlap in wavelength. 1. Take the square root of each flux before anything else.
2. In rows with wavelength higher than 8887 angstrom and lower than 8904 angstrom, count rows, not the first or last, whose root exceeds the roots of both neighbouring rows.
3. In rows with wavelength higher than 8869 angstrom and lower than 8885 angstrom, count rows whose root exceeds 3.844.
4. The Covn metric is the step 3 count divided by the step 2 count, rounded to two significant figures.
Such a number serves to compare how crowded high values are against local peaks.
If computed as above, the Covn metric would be 3.5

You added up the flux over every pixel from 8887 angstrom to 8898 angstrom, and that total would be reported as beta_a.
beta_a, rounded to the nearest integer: 75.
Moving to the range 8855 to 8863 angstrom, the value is 60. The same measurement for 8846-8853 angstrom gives 44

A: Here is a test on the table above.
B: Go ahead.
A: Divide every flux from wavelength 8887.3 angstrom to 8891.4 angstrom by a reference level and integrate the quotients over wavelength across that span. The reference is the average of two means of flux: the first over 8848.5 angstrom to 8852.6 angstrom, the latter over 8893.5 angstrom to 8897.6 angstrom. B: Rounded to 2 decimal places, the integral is 4.18 angstrom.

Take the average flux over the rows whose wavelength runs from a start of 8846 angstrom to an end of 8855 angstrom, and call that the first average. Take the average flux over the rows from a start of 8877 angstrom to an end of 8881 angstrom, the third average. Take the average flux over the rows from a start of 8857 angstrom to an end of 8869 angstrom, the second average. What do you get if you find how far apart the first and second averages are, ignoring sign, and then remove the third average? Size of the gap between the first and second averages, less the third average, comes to -15.1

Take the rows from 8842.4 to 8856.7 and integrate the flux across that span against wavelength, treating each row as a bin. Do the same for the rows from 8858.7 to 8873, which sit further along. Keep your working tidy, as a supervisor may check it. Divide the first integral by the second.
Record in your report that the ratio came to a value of 1.01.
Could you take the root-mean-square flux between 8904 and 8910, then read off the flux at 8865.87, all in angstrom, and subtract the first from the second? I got -2.3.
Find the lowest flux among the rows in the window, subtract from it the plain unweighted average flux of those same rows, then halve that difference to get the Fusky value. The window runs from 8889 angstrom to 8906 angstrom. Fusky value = -0.3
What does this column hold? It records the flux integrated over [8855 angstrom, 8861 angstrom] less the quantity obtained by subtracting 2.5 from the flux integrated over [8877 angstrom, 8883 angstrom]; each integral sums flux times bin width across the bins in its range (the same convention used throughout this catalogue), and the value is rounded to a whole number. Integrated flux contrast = 1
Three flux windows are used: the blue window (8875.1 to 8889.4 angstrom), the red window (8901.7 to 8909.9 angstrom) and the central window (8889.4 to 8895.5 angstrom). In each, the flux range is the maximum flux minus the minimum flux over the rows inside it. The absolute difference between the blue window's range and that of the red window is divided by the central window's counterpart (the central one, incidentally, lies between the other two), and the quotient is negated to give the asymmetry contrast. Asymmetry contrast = -2.6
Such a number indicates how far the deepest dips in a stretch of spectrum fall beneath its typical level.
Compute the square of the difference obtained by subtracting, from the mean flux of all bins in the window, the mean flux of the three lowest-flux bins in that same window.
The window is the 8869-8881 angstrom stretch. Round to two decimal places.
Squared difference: 0.07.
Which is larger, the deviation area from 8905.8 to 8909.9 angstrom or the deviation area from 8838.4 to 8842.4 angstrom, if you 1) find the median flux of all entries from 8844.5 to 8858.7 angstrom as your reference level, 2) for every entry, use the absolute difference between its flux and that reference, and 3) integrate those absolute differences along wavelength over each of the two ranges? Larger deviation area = 2.0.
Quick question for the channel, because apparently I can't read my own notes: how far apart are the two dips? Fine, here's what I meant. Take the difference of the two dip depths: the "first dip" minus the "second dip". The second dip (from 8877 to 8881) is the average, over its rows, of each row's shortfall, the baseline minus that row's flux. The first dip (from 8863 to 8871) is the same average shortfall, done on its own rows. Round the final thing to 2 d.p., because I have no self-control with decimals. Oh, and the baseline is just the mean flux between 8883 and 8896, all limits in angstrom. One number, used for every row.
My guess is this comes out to 0.86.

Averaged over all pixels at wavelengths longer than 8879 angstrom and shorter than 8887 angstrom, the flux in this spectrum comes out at 15.5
